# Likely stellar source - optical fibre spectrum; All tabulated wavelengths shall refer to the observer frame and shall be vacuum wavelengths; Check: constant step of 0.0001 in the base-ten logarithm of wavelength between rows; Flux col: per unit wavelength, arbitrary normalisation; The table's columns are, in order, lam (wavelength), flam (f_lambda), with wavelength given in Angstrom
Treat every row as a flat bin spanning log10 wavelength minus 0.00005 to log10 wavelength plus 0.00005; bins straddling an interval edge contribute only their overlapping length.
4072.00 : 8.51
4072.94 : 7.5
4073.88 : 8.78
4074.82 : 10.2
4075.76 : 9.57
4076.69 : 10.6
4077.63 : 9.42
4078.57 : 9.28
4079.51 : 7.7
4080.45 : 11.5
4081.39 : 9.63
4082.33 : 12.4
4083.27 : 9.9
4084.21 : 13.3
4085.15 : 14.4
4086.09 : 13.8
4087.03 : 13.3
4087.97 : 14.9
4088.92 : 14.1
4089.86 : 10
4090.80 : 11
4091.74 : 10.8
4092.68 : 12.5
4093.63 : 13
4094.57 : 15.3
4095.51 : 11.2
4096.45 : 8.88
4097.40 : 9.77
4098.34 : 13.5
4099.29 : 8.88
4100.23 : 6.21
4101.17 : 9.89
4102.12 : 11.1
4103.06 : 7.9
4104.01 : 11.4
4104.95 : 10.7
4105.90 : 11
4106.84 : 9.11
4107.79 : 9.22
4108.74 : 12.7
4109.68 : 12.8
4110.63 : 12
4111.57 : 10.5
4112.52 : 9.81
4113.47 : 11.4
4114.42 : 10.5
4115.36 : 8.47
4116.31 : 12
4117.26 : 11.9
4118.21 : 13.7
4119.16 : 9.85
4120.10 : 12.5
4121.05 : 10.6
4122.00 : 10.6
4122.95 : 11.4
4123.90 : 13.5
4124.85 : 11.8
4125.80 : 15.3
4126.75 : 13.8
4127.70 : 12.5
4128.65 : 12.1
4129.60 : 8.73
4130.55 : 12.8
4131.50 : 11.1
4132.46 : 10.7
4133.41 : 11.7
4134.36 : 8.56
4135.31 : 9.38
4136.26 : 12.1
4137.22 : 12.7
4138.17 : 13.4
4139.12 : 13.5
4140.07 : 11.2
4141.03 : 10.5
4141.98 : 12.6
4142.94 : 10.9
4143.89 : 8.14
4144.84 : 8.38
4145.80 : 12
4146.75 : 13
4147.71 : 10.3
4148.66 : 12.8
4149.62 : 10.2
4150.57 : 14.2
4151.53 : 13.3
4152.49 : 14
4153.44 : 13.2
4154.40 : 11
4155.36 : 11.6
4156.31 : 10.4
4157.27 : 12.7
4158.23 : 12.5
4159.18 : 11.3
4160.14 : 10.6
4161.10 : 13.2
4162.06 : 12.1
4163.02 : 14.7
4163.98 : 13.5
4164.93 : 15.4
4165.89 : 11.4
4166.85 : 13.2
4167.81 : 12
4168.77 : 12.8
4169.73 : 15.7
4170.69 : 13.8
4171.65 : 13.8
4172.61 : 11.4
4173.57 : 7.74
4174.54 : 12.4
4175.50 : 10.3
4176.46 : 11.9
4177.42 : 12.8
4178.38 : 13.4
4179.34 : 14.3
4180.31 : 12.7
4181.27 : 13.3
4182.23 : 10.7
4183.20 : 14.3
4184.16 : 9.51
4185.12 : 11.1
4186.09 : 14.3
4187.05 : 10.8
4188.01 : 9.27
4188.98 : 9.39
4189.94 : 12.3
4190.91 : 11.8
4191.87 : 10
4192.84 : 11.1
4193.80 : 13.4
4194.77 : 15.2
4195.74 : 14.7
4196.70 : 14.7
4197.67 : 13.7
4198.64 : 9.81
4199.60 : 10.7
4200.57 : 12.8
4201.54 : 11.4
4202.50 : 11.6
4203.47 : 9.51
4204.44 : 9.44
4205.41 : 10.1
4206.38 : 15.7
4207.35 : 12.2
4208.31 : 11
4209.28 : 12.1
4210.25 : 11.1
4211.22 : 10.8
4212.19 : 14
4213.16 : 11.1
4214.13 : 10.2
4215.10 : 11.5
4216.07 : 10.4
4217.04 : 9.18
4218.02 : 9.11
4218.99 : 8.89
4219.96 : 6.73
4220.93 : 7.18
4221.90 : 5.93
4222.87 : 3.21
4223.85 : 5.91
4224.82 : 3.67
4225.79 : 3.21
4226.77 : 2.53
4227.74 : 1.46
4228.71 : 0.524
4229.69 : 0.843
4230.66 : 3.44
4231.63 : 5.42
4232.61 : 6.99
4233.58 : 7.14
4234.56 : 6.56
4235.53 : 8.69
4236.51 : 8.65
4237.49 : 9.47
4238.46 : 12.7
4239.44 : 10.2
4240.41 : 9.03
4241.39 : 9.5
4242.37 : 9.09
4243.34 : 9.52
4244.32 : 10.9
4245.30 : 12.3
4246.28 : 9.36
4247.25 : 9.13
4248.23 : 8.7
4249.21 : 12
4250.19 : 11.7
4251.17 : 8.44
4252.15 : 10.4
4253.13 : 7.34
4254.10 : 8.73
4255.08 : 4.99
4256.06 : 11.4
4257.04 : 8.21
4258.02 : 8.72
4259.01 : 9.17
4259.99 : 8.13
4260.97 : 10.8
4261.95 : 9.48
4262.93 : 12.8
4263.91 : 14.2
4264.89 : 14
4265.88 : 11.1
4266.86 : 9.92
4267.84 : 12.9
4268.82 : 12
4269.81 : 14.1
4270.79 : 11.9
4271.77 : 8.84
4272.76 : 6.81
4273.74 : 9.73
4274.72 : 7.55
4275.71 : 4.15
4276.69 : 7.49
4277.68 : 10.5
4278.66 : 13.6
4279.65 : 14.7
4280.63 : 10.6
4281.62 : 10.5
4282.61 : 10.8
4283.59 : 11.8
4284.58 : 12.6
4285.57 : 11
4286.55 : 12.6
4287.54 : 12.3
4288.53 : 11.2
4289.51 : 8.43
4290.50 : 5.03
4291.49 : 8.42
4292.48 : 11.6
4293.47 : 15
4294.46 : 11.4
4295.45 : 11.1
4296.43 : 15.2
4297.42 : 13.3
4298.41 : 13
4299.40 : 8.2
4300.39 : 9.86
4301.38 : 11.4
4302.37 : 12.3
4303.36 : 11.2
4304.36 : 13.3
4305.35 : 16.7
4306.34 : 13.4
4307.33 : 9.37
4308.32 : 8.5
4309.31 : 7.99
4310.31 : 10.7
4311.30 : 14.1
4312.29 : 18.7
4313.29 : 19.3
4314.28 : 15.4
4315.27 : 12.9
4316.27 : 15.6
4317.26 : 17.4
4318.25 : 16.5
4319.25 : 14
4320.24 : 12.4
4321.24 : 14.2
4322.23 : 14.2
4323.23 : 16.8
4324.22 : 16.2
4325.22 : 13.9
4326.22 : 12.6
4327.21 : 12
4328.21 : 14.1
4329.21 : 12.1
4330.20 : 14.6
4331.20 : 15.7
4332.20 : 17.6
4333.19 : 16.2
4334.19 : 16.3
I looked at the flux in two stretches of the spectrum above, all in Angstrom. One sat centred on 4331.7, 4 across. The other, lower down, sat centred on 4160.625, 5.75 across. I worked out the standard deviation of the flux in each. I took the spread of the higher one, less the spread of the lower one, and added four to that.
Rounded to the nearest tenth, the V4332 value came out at 3.8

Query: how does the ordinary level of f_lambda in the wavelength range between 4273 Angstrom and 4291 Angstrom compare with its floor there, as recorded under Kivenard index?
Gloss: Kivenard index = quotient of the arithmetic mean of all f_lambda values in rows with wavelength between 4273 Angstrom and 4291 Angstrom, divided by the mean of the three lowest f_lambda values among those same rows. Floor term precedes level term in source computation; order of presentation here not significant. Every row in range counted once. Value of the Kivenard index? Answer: 1.8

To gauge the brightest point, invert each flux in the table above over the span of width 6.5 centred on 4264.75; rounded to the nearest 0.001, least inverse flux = 0.070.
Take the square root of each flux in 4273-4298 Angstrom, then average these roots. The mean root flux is 3.3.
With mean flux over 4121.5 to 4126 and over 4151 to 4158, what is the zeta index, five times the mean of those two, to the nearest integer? 62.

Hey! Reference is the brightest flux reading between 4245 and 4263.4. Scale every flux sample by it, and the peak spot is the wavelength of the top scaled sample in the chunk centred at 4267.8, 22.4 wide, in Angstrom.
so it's 4263.91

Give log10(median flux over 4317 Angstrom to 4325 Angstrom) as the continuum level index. 1.18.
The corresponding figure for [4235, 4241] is 0.97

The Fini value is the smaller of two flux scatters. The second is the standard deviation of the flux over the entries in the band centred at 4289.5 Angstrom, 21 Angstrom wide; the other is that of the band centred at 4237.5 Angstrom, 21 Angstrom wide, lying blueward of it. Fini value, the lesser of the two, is 2.4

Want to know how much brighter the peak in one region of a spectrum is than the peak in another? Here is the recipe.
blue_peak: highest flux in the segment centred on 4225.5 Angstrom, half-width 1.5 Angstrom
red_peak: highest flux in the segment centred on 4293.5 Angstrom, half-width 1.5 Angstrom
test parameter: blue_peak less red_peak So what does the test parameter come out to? -11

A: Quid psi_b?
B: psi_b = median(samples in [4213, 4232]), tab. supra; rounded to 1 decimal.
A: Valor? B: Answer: 5.9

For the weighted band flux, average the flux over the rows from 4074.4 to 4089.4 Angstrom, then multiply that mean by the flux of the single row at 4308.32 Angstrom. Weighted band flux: 98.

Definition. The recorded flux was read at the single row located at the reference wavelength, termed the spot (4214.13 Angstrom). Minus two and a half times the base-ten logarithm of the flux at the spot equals -2.52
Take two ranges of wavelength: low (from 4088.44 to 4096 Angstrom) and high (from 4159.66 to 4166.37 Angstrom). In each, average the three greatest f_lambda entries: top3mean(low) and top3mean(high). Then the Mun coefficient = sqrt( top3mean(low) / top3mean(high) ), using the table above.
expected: 0.99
